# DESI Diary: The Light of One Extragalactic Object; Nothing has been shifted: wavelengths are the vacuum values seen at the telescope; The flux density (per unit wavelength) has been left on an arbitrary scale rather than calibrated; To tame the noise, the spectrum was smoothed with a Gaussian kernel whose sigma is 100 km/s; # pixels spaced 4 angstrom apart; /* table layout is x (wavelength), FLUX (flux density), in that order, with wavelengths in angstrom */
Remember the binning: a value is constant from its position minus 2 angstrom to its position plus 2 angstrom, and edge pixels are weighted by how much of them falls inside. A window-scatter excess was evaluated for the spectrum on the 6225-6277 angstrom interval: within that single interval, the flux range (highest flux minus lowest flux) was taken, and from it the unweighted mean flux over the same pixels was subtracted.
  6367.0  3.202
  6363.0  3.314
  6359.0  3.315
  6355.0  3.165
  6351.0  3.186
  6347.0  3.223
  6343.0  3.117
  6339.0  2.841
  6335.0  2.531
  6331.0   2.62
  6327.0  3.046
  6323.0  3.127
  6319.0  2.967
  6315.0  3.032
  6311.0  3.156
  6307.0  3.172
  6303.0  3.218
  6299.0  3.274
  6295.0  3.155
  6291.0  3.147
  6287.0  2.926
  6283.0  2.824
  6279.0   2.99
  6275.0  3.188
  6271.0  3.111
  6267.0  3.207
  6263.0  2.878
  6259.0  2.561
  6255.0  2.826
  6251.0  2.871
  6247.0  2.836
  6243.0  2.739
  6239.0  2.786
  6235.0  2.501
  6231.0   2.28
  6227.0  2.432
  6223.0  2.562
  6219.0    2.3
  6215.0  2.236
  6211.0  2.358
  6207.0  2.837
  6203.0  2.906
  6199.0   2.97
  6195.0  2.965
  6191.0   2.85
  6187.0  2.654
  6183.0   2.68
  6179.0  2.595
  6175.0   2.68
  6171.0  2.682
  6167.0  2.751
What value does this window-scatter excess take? -1.9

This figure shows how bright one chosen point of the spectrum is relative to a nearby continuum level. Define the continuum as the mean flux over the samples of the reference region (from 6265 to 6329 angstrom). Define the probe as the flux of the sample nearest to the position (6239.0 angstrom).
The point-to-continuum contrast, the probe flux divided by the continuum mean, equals 0.900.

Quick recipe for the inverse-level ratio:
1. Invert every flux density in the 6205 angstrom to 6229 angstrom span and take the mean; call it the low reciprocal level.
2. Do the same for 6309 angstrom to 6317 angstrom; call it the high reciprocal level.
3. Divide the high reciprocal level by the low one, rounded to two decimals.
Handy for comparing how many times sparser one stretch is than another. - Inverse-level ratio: 0.79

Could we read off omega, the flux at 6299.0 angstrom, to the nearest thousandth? 3.274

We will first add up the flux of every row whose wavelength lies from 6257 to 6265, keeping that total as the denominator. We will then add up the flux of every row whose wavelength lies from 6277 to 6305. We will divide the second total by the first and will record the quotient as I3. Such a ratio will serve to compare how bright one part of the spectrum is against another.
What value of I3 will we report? 4.0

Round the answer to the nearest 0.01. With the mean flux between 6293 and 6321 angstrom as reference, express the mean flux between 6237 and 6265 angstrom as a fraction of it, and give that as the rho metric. 0.89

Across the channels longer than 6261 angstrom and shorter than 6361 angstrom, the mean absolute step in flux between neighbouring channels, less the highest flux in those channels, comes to -3.18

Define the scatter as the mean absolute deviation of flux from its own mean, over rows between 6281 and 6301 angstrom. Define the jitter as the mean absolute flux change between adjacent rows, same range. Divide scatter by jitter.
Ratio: 1.4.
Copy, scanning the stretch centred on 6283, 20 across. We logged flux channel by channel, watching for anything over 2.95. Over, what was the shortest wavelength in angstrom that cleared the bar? 6275.0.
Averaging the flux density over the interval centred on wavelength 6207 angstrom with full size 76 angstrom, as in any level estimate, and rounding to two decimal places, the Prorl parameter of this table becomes 2.63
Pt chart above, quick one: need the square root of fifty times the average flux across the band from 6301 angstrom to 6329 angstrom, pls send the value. 12.5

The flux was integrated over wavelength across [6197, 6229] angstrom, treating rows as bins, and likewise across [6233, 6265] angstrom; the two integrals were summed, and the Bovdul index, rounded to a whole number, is 170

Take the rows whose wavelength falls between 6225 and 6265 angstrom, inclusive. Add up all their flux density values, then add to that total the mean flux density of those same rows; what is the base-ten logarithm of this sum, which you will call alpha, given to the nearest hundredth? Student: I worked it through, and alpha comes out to 1.47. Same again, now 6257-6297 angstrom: 1.52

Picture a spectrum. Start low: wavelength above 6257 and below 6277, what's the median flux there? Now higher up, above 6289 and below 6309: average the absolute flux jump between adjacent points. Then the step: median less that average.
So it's 3.05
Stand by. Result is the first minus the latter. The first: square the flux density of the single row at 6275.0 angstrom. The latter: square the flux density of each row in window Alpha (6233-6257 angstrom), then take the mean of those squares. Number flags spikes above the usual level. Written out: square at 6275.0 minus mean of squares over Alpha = 2.5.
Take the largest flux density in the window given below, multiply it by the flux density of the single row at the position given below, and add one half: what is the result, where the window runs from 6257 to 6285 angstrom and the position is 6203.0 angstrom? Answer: 9.82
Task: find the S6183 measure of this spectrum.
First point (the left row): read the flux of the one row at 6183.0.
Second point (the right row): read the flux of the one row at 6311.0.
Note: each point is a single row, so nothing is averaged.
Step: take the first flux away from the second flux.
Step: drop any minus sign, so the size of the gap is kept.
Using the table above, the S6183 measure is 0.5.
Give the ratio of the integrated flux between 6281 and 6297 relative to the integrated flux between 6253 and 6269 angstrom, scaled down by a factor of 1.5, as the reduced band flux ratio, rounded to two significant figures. 0.70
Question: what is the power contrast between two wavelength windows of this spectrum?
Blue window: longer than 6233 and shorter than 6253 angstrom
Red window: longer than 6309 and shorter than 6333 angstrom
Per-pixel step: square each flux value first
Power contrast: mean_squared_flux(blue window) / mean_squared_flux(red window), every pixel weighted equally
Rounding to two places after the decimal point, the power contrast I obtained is 0.84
